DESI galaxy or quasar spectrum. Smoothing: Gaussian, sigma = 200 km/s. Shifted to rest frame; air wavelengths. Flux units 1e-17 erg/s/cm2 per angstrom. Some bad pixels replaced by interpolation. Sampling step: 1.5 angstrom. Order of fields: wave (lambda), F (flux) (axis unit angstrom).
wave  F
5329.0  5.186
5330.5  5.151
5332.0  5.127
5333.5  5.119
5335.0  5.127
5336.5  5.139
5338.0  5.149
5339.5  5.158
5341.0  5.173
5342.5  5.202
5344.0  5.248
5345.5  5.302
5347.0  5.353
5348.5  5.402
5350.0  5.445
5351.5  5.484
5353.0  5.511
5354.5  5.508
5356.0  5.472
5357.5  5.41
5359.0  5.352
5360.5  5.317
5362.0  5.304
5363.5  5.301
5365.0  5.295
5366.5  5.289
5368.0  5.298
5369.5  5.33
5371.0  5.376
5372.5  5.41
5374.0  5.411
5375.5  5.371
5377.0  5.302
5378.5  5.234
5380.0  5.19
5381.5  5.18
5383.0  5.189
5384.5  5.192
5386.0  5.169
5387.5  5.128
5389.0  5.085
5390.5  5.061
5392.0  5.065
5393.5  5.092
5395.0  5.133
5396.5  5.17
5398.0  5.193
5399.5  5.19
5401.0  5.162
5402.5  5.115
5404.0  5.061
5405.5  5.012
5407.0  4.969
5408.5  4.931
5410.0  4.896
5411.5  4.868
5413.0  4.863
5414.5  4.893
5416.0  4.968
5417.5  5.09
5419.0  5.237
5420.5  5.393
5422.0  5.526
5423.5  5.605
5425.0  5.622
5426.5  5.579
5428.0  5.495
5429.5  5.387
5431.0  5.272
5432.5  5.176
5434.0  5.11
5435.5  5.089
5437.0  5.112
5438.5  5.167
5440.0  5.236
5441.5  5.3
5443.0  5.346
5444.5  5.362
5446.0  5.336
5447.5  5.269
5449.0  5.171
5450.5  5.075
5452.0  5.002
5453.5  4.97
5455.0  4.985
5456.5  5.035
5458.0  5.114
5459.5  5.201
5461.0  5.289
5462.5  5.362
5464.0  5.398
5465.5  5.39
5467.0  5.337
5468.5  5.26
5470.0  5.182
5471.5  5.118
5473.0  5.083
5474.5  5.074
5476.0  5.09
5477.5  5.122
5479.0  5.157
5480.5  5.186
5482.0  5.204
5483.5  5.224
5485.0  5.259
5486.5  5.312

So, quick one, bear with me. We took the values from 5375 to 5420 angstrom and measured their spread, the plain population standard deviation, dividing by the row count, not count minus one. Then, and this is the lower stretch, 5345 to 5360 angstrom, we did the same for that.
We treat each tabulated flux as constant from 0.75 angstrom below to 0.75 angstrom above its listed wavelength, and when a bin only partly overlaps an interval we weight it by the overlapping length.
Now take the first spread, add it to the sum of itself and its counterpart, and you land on 0.32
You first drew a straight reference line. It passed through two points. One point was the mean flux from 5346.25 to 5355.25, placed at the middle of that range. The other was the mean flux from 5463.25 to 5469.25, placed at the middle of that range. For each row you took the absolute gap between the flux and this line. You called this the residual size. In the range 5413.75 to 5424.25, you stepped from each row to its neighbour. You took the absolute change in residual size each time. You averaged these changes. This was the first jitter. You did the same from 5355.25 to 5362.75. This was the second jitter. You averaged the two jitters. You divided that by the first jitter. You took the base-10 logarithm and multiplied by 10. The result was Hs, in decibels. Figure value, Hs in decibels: -2.1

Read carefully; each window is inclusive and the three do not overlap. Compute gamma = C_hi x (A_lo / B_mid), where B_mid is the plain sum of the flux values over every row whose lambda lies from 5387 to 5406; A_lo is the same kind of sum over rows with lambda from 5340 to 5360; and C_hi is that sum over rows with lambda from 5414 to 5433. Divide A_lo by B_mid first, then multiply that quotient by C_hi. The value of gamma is 73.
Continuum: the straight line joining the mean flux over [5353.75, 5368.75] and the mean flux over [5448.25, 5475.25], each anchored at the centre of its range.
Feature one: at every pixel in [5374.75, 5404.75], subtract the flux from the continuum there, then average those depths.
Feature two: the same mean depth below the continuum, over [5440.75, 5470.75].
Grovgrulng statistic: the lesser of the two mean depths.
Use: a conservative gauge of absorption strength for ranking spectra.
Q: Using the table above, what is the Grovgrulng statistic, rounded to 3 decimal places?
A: -0.039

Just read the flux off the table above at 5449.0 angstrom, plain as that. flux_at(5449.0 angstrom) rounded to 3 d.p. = 5.171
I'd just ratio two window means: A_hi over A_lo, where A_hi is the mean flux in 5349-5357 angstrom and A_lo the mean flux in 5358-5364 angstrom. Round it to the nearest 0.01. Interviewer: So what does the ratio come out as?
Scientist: 1.03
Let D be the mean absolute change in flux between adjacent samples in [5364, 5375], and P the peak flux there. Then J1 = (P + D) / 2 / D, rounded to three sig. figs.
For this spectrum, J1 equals 127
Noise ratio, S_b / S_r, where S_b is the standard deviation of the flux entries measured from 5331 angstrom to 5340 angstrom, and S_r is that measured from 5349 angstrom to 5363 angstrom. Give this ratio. 0.18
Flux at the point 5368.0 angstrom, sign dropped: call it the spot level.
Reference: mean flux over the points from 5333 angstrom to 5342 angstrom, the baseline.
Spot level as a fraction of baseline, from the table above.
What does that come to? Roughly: 1.03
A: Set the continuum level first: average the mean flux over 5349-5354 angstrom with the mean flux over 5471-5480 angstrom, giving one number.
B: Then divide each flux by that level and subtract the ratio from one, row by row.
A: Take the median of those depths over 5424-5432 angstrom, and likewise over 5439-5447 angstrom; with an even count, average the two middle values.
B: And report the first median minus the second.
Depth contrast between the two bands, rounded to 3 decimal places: -0.030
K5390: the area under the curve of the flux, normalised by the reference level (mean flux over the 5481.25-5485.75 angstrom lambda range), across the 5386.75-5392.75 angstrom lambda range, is 5.83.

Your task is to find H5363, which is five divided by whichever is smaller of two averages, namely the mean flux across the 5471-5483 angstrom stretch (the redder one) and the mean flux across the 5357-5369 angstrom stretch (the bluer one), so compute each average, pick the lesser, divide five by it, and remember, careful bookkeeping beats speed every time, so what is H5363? 0.97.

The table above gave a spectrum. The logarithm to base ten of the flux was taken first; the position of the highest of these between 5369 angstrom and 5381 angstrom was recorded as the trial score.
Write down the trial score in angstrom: 5374.0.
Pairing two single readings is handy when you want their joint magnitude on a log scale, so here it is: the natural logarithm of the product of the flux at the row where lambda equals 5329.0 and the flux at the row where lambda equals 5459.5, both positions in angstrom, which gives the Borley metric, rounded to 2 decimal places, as 3.29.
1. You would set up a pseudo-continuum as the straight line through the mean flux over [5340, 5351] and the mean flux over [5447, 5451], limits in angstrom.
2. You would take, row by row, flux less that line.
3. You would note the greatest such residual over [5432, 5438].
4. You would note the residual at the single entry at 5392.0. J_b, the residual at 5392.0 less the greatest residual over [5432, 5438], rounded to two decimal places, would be -0.16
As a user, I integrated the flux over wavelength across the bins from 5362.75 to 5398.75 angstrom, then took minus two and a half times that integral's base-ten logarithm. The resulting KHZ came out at -5.69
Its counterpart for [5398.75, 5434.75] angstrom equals -5.68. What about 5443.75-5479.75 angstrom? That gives -5.68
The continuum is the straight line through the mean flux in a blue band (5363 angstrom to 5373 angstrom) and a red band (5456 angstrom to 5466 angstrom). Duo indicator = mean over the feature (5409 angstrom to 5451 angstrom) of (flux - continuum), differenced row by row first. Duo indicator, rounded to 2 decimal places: -0.05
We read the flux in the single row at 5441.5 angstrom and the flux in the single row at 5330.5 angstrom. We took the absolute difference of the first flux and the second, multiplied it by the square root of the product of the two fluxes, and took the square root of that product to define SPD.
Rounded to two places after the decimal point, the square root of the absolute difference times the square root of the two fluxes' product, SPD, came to 0.88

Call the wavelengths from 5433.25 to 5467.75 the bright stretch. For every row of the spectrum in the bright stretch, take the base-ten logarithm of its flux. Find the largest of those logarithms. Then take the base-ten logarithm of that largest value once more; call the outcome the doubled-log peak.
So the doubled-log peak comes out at -0.135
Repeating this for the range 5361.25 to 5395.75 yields -0.135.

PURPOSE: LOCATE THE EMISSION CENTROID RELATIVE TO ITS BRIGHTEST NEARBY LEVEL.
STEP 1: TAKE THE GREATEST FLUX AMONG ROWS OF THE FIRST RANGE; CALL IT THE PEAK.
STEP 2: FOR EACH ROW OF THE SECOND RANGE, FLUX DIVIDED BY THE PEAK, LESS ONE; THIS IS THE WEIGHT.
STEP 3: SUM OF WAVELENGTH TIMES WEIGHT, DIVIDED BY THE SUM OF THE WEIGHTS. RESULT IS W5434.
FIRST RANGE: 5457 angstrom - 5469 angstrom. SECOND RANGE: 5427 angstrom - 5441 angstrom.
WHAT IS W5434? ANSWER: 5436.1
